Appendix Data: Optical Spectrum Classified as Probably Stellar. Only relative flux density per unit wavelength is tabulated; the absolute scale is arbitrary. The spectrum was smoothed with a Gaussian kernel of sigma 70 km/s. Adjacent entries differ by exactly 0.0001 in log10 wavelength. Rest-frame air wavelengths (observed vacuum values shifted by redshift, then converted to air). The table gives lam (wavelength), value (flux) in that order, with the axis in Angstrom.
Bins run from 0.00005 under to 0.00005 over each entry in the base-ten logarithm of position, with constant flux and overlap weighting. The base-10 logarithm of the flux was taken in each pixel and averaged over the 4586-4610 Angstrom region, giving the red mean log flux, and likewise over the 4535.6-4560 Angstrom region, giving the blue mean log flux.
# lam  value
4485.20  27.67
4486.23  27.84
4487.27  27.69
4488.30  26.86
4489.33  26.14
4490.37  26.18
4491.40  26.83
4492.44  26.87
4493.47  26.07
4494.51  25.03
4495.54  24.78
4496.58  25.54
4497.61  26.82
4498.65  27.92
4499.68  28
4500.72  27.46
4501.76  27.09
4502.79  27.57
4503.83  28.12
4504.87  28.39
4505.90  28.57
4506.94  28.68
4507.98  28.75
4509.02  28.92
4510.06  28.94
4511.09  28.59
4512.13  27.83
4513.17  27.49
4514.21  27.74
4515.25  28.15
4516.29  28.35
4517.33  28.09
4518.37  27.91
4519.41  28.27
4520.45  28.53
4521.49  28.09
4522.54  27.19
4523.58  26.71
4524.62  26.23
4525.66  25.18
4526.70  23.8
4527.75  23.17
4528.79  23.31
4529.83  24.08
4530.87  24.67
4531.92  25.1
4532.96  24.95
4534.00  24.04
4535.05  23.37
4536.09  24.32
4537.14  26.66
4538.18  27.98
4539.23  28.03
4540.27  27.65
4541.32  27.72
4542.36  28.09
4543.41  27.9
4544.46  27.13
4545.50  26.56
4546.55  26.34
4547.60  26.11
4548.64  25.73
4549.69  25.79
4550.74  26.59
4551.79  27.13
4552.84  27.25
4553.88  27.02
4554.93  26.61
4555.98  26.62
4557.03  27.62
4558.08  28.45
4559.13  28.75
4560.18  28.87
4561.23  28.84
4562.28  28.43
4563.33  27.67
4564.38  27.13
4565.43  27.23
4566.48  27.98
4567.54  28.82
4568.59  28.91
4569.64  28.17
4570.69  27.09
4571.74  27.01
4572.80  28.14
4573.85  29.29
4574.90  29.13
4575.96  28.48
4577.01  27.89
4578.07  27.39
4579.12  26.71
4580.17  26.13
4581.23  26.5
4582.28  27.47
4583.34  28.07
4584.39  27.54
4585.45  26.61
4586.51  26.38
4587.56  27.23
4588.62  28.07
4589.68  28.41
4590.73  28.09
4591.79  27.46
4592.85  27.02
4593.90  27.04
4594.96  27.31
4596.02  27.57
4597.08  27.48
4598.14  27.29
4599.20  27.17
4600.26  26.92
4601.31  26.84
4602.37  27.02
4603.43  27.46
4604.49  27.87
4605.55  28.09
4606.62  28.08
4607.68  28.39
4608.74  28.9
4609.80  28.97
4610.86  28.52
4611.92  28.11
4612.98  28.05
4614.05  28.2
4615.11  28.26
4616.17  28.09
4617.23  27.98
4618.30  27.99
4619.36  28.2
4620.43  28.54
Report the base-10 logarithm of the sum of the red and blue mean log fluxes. 0.4583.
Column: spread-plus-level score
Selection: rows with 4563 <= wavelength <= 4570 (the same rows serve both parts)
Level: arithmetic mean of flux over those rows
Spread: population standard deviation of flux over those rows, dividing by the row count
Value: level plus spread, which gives 28.6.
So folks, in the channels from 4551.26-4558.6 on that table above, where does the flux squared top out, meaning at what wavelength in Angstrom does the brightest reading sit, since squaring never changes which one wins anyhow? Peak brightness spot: 4558.08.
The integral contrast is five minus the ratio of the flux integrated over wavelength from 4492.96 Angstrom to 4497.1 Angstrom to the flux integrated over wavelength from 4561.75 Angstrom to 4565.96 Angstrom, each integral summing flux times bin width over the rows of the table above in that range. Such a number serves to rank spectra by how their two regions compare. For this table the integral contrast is 4.10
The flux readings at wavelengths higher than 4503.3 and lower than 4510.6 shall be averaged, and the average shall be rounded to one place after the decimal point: 28.6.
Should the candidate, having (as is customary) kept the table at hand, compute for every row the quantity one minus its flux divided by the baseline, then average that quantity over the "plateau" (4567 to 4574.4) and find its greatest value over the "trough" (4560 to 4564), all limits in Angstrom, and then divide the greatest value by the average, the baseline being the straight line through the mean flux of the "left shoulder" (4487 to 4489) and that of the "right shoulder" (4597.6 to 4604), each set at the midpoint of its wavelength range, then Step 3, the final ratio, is 0.5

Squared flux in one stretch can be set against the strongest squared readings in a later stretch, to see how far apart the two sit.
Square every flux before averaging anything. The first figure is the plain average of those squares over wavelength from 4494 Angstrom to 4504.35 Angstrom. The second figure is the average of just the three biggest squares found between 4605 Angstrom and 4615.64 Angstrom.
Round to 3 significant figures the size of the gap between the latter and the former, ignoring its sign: 108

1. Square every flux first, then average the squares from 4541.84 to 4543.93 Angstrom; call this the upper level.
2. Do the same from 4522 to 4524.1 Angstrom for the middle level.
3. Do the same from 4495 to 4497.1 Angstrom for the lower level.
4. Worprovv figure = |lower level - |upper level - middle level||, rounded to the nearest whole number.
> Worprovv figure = 576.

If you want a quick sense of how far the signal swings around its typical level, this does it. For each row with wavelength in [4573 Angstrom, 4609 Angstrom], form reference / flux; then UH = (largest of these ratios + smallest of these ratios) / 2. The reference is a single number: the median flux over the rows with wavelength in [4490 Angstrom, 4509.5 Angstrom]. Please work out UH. 0.99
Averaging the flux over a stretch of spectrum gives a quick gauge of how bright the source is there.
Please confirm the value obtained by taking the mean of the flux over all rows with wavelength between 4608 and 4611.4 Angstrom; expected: 28.8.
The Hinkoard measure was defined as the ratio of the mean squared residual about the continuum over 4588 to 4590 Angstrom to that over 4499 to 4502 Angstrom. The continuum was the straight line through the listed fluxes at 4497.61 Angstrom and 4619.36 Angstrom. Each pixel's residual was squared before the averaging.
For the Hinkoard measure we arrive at 0.3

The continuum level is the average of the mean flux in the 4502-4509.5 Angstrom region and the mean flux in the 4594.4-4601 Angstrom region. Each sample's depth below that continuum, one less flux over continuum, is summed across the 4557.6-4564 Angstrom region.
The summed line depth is -0.14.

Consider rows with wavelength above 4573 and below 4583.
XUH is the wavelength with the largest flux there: 4573.85 Angstrom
